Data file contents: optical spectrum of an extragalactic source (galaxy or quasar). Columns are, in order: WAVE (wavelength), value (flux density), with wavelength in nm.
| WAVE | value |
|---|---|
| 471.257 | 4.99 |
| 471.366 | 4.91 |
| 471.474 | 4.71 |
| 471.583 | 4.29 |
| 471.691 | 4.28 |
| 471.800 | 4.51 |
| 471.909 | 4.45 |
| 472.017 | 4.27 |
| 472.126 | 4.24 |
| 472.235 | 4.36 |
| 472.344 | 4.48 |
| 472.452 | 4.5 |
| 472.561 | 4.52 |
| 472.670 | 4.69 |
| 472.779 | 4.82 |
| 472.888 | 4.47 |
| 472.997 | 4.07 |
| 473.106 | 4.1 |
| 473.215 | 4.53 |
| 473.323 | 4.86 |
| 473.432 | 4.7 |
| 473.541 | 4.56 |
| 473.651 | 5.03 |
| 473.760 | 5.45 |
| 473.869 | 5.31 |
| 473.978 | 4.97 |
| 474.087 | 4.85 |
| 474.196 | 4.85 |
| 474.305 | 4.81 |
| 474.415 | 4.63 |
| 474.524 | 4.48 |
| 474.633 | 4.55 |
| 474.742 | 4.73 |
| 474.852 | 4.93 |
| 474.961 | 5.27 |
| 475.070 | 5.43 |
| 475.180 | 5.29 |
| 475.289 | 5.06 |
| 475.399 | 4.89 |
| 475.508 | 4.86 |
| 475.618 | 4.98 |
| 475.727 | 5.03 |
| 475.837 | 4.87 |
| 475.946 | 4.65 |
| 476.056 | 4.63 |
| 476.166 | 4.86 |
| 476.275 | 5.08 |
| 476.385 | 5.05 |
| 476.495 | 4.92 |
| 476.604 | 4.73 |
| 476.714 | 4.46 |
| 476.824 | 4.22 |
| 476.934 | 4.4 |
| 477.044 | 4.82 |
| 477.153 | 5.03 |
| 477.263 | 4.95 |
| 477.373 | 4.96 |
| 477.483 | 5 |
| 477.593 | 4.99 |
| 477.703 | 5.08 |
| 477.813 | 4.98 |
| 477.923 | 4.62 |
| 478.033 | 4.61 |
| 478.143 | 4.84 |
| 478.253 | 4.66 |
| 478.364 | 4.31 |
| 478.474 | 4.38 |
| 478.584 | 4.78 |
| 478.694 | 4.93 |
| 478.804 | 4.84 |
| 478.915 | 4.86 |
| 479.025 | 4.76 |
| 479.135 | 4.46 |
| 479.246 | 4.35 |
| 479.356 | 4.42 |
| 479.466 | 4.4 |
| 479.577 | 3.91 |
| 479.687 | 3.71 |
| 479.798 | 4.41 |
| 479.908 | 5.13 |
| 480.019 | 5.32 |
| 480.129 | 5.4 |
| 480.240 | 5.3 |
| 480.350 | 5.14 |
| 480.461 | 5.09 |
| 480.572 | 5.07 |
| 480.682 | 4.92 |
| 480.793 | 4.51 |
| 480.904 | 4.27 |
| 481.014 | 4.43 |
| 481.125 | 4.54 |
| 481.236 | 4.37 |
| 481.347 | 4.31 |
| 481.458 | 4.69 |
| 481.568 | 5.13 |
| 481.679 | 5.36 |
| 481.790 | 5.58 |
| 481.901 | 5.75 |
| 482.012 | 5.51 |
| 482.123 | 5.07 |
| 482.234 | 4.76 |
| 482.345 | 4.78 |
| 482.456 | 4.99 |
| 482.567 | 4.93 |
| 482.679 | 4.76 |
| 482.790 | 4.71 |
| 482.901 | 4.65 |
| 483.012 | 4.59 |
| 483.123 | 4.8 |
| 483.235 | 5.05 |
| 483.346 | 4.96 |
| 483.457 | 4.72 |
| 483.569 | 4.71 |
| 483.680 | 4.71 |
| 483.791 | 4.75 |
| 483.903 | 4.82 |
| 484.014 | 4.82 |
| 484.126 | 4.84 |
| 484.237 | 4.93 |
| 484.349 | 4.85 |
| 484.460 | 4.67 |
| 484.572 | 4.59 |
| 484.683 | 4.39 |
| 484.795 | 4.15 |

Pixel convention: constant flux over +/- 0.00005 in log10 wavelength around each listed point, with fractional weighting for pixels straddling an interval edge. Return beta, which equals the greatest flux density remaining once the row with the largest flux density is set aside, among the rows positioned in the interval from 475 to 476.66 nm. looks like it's 5.29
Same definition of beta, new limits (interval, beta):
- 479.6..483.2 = 5.58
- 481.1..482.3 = 5.58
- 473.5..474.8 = 5.31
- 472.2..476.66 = 5.43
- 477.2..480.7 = 5.32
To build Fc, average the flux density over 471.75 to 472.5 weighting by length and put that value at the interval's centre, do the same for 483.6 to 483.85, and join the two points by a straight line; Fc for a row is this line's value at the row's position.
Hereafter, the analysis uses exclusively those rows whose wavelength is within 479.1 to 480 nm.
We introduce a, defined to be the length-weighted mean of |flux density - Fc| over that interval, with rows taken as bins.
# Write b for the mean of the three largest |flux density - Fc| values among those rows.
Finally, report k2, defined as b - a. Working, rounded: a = 0.41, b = 0.71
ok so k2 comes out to 0.30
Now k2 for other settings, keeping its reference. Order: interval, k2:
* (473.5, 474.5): 0.34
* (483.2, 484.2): 0.13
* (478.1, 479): 0.06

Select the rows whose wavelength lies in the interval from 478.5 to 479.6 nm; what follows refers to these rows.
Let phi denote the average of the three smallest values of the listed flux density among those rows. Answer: 4.22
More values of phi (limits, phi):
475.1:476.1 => 4.71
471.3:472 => 4.34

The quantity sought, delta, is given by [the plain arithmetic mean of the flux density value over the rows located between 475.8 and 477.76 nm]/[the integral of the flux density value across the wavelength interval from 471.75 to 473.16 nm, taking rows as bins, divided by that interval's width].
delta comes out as 1.090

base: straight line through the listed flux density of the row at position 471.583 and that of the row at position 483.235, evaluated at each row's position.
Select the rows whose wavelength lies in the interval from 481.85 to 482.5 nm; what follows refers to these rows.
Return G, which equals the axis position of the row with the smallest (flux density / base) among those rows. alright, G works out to 482.234 nm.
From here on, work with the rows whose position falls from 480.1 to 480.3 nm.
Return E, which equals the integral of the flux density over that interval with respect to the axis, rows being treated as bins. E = 1.07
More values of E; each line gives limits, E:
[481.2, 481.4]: 0.87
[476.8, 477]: 0.87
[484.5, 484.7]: 0.91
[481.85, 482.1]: 1.39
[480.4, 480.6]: 1.01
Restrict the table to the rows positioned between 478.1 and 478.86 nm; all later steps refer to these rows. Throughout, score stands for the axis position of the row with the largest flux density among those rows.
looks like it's 478.694 nm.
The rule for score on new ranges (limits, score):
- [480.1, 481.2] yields 480.129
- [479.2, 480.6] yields 480.129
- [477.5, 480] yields 479.908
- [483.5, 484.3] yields 484.237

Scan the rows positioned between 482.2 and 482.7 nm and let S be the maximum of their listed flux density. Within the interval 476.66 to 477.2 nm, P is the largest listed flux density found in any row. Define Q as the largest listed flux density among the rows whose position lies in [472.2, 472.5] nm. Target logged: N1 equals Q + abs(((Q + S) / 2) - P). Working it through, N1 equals 4.8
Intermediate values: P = 5.03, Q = 4.5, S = 4.99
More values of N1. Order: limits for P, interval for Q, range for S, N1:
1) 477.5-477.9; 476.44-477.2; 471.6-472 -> 5.3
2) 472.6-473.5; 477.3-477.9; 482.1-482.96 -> 5.3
